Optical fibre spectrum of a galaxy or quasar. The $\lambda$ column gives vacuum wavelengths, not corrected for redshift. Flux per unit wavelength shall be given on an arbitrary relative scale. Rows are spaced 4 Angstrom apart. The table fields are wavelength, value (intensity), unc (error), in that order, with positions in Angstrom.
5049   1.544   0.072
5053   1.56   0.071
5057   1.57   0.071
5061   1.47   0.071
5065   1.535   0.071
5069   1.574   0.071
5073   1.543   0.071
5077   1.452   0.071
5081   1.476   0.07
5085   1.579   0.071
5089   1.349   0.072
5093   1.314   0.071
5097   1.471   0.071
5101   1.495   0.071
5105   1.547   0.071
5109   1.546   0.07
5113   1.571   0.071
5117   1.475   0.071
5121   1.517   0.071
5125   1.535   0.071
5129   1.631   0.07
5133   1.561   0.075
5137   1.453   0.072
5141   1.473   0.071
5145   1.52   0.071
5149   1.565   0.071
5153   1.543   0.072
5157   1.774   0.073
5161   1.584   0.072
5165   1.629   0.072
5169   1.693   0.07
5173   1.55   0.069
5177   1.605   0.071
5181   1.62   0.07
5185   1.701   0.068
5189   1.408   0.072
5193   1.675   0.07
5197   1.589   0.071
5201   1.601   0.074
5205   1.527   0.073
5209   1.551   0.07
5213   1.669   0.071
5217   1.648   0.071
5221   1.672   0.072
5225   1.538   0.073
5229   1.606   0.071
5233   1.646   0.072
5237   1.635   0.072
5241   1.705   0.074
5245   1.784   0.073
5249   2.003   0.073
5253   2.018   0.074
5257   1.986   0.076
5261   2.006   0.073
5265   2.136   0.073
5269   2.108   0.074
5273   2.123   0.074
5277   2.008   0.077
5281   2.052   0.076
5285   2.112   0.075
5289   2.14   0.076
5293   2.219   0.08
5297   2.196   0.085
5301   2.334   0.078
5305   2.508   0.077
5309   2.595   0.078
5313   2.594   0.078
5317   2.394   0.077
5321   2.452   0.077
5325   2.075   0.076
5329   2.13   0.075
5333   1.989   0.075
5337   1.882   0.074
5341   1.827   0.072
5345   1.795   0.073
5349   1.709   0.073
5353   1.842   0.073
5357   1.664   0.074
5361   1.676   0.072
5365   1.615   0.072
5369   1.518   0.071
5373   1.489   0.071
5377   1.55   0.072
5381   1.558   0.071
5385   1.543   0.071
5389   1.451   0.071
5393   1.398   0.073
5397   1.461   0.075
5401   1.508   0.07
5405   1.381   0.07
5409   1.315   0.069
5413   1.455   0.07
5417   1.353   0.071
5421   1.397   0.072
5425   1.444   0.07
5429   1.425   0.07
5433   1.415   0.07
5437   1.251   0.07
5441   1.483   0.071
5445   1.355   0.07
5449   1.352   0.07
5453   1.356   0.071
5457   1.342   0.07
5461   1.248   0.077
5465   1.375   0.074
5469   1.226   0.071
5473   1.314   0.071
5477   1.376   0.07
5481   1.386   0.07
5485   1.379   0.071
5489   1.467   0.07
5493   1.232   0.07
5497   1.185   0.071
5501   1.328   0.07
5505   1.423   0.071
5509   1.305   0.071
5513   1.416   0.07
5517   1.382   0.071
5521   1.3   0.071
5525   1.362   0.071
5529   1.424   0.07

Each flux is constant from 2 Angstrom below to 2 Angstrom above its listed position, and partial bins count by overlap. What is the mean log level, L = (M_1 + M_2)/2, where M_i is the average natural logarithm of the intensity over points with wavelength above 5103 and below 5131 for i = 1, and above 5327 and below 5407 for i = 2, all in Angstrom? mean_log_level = 0.46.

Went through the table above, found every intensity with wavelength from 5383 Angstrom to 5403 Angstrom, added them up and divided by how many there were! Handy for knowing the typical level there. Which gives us 1.5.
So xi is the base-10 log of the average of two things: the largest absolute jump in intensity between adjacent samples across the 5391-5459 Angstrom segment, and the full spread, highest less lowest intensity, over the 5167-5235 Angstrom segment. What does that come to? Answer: -0.581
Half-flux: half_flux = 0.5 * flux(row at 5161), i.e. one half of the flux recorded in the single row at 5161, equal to 0.79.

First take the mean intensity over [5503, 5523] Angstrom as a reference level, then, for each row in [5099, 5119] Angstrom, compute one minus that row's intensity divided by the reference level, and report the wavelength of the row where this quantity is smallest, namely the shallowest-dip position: 5113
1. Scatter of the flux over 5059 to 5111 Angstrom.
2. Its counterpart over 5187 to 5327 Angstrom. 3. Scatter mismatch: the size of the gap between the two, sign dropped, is 0.25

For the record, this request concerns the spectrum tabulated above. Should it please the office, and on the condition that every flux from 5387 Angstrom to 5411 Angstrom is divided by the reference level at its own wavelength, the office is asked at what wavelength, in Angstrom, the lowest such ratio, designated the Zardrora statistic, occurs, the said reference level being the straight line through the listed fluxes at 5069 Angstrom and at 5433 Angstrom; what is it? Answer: 5409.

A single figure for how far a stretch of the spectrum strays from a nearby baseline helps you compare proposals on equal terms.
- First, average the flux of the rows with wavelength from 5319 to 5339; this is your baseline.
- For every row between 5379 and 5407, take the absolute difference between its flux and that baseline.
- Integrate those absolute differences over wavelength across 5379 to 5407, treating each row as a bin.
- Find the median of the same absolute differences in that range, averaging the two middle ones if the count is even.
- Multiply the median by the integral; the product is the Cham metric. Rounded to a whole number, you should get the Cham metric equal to 11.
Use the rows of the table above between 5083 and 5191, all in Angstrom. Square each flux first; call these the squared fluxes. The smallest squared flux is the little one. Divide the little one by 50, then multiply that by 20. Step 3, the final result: 0.69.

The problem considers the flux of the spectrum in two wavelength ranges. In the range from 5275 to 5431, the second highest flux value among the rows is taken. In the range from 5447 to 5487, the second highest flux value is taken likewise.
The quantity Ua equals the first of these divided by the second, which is 1.88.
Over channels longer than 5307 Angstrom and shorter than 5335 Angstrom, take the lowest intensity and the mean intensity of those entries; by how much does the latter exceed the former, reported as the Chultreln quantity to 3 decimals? 0.329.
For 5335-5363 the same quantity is 0.107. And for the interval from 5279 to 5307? 0.171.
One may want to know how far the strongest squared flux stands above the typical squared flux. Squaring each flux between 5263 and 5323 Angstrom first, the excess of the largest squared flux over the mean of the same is 1.57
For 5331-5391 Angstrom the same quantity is 1.13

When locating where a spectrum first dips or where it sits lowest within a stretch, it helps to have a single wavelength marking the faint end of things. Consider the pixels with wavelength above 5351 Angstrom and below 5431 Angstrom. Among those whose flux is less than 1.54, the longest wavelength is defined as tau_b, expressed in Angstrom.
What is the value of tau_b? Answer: 5429 Angstrom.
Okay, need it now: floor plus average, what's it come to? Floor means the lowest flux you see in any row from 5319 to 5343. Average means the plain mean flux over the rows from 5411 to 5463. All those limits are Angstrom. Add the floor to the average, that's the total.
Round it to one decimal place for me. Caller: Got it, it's 3.2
